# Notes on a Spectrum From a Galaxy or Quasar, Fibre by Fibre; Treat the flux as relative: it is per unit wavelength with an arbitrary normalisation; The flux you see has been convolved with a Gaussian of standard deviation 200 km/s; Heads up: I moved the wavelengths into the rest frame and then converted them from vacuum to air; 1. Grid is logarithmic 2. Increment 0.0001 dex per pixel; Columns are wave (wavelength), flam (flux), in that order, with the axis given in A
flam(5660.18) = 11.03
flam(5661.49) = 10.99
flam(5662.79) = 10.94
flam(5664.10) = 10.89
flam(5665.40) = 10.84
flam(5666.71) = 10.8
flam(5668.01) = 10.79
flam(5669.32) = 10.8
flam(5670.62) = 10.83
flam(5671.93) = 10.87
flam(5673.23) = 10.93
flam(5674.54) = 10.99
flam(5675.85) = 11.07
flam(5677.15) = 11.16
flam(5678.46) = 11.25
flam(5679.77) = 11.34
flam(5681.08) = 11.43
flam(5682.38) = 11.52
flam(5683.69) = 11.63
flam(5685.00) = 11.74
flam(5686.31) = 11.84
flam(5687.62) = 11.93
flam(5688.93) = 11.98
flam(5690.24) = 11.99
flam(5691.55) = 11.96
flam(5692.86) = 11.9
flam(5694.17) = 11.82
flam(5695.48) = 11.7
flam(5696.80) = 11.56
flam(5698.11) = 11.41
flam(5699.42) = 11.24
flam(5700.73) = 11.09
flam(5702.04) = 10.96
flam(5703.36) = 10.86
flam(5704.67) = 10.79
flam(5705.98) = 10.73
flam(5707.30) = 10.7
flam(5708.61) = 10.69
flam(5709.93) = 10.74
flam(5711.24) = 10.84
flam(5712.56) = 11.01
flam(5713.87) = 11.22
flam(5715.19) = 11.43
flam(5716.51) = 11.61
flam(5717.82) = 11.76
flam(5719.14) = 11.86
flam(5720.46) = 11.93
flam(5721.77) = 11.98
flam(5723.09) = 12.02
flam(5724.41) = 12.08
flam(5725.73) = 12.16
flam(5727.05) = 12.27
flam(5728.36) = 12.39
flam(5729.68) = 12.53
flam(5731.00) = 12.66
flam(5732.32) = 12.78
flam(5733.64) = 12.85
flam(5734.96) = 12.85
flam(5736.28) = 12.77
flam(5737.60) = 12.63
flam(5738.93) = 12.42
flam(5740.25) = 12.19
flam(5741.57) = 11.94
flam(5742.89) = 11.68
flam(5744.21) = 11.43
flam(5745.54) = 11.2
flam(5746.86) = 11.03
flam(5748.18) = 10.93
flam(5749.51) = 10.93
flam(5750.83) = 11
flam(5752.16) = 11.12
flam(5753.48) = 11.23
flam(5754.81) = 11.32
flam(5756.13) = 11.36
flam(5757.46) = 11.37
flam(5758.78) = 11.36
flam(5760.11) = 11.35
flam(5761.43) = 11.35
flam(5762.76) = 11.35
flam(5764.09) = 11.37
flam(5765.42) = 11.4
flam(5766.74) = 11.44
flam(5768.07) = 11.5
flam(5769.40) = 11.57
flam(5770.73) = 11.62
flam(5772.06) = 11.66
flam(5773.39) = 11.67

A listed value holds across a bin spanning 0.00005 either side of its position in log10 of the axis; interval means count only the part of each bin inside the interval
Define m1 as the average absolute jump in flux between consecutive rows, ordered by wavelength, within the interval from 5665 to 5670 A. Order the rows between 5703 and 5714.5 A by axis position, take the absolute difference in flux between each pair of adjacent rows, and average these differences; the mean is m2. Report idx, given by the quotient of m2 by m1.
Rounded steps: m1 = 0.02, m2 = 0.09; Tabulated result 4.4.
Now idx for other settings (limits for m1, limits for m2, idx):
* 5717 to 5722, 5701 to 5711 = 0.7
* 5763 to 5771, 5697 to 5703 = 3.0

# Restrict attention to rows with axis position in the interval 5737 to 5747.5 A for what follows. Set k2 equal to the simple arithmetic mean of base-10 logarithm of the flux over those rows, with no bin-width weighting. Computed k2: 1.07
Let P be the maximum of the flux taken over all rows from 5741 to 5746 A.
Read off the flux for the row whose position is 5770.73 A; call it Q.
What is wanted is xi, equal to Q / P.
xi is 0.973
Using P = 11.94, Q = 11.62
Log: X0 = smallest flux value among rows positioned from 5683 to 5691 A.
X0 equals 11.63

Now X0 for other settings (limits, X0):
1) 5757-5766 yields 11.35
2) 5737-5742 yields 11.94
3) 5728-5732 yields 12.39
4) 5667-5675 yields 10.79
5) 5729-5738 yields 12.53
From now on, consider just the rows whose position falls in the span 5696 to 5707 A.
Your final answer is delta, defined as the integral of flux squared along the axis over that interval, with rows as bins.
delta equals 1350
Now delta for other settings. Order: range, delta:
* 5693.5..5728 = 4502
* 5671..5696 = 3322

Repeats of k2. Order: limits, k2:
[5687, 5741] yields 1.07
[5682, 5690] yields 1.07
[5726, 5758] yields 1.07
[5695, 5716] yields 1.04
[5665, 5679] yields 1.04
